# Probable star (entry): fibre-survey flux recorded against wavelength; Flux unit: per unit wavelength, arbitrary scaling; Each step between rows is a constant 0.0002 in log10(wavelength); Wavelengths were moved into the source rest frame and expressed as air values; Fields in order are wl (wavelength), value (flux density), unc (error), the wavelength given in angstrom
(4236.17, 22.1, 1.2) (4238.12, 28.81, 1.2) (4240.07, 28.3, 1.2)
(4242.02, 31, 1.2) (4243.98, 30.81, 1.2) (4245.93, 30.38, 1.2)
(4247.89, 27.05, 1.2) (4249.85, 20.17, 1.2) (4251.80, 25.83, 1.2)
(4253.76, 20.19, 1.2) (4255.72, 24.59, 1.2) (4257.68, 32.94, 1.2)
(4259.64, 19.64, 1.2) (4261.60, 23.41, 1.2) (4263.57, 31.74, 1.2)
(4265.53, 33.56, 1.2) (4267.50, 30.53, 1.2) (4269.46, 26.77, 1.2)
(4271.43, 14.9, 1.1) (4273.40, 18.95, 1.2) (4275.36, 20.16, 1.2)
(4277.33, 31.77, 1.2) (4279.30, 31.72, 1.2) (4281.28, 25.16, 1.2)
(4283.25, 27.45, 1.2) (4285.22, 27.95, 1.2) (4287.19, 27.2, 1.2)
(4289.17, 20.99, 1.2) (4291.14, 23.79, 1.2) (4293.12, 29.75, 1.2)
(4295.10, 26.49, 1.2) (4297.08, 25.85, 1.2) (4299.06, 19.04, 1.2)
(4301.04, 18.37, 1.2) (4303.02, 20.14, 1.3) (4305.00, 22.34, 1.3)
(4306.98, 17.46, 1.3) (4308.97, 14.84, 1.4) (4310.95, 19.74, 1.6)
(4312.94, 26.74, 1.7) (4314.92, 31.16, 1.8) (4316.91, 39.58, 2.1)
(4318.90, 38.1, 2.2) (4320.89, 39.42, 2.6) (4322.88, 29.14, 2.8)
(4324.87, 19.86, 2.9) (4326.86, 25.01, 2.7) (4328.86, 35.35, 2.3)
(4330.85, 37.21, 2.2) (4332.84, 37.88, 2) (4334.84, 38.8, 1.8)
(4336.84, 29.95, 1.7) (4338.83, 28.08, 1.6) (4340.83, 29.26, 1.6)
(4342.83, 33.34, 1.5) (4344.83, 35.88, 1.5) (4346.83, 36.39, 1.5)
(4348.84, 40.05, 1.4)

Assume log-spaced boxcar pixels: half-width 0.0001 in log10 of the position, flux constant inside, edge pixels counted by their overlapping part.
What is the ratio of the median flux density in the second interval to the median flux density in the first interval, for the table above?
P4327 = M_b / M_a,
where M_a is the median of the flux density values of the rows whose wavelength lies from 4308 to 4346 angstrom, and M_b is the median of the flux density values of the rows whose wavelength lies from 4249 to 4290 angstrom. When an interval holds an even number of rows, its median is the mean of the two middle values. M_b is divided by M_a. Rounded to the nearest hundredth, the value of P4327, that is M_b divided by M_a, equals 0.83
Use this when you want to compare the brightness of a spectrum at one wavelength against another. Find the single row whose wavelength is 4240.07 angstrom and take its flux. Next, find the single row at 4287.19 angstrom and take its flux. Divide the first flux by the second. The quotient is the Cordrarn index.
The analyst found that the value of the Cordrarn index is 1.0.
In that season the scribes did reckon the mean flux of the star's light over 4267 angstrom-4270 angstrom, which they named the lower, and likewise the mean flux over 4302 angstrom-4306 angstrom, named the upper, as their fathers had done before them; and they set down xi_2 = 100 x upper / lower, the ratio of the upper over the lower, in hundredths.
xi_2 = 74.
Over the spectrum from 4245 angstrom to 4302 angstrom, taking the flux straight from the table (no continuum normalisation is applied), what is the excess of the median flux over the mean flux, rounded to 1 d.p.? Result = 0.5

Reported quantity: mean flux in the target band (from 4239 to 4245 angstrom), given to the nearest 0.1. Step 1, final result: 30.0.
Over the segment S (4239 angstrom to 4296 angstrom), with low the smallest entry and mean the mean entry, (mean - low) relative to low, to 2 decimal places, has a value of 0.77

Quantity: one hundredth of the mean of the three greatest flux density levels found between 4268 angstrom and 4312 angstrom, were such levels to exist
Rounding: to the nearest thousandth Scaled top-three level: 0.311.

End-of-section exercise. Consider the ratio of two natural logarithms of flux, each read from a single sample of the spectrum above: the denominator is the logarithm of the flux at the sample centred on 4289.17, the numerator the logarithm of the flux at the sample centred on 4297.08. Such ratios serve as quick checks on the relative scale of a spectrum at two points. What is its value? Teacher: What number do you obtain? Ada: 1.07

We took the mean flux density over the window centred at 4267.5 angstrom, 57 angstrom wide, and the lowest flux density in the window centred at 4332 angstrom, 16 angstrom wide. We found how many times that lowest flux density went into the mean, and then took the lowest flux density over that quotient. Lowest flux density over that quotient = 15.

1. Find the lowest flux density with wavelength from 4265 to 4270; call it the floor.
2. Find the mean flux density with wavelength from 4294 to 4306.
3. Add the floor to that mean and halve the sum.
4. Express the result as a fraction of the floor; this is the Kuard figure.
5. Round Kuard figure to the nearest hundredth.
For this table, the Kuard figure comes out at 0.91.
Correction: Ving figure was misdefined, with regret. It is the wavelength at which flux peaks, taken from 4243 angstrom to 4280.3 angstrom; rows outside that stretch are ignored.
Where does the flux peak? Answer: 4265.53 angstrom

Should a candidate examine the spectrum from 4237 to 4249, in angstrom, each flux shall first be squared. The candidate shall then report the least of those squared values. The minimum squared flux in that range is 732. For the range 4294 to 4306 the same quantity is 337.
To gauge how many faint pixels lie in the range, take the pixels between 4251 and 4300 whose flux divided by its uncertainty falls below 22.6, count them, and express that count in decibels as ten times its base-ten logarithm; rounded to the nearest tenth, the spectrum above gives 11.8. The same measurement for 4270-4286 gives 6.0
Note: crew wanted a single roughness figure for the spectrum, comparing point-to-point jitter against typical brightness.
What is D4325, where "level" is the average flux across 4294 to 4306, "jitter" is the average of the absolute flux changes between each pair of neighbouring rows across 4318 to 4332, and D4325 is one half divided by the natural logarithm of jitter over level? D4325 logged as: -0.40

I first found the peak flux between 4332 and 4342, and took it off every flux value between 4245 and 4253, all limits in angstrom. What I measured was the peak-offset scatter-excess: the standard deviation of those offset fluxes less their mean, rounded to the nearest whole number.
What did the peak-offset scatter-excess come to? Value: 17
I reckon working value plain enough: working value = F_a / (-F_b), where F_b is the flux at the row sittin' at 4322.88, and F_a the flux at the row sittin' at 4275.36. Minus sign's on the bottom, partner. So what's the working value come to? -0.69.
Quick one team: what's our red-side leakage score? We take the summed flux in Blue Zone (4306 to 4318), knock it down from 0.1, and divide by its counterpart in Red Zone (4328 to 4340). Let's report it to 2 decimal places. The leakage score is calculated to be -0.72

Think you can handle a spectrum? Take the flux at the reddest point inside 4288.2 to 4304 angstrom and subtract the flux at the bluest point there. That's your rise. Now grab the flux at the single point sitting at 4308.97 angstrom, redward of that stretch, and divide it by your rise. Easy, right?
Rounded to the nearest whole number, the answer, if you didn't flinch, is -17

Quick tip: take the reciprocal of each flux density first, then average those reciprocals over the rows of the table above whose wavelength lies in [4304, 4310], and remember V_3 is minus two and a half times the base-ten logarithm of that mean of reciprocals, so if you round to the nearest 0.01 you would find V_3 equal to 3.12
